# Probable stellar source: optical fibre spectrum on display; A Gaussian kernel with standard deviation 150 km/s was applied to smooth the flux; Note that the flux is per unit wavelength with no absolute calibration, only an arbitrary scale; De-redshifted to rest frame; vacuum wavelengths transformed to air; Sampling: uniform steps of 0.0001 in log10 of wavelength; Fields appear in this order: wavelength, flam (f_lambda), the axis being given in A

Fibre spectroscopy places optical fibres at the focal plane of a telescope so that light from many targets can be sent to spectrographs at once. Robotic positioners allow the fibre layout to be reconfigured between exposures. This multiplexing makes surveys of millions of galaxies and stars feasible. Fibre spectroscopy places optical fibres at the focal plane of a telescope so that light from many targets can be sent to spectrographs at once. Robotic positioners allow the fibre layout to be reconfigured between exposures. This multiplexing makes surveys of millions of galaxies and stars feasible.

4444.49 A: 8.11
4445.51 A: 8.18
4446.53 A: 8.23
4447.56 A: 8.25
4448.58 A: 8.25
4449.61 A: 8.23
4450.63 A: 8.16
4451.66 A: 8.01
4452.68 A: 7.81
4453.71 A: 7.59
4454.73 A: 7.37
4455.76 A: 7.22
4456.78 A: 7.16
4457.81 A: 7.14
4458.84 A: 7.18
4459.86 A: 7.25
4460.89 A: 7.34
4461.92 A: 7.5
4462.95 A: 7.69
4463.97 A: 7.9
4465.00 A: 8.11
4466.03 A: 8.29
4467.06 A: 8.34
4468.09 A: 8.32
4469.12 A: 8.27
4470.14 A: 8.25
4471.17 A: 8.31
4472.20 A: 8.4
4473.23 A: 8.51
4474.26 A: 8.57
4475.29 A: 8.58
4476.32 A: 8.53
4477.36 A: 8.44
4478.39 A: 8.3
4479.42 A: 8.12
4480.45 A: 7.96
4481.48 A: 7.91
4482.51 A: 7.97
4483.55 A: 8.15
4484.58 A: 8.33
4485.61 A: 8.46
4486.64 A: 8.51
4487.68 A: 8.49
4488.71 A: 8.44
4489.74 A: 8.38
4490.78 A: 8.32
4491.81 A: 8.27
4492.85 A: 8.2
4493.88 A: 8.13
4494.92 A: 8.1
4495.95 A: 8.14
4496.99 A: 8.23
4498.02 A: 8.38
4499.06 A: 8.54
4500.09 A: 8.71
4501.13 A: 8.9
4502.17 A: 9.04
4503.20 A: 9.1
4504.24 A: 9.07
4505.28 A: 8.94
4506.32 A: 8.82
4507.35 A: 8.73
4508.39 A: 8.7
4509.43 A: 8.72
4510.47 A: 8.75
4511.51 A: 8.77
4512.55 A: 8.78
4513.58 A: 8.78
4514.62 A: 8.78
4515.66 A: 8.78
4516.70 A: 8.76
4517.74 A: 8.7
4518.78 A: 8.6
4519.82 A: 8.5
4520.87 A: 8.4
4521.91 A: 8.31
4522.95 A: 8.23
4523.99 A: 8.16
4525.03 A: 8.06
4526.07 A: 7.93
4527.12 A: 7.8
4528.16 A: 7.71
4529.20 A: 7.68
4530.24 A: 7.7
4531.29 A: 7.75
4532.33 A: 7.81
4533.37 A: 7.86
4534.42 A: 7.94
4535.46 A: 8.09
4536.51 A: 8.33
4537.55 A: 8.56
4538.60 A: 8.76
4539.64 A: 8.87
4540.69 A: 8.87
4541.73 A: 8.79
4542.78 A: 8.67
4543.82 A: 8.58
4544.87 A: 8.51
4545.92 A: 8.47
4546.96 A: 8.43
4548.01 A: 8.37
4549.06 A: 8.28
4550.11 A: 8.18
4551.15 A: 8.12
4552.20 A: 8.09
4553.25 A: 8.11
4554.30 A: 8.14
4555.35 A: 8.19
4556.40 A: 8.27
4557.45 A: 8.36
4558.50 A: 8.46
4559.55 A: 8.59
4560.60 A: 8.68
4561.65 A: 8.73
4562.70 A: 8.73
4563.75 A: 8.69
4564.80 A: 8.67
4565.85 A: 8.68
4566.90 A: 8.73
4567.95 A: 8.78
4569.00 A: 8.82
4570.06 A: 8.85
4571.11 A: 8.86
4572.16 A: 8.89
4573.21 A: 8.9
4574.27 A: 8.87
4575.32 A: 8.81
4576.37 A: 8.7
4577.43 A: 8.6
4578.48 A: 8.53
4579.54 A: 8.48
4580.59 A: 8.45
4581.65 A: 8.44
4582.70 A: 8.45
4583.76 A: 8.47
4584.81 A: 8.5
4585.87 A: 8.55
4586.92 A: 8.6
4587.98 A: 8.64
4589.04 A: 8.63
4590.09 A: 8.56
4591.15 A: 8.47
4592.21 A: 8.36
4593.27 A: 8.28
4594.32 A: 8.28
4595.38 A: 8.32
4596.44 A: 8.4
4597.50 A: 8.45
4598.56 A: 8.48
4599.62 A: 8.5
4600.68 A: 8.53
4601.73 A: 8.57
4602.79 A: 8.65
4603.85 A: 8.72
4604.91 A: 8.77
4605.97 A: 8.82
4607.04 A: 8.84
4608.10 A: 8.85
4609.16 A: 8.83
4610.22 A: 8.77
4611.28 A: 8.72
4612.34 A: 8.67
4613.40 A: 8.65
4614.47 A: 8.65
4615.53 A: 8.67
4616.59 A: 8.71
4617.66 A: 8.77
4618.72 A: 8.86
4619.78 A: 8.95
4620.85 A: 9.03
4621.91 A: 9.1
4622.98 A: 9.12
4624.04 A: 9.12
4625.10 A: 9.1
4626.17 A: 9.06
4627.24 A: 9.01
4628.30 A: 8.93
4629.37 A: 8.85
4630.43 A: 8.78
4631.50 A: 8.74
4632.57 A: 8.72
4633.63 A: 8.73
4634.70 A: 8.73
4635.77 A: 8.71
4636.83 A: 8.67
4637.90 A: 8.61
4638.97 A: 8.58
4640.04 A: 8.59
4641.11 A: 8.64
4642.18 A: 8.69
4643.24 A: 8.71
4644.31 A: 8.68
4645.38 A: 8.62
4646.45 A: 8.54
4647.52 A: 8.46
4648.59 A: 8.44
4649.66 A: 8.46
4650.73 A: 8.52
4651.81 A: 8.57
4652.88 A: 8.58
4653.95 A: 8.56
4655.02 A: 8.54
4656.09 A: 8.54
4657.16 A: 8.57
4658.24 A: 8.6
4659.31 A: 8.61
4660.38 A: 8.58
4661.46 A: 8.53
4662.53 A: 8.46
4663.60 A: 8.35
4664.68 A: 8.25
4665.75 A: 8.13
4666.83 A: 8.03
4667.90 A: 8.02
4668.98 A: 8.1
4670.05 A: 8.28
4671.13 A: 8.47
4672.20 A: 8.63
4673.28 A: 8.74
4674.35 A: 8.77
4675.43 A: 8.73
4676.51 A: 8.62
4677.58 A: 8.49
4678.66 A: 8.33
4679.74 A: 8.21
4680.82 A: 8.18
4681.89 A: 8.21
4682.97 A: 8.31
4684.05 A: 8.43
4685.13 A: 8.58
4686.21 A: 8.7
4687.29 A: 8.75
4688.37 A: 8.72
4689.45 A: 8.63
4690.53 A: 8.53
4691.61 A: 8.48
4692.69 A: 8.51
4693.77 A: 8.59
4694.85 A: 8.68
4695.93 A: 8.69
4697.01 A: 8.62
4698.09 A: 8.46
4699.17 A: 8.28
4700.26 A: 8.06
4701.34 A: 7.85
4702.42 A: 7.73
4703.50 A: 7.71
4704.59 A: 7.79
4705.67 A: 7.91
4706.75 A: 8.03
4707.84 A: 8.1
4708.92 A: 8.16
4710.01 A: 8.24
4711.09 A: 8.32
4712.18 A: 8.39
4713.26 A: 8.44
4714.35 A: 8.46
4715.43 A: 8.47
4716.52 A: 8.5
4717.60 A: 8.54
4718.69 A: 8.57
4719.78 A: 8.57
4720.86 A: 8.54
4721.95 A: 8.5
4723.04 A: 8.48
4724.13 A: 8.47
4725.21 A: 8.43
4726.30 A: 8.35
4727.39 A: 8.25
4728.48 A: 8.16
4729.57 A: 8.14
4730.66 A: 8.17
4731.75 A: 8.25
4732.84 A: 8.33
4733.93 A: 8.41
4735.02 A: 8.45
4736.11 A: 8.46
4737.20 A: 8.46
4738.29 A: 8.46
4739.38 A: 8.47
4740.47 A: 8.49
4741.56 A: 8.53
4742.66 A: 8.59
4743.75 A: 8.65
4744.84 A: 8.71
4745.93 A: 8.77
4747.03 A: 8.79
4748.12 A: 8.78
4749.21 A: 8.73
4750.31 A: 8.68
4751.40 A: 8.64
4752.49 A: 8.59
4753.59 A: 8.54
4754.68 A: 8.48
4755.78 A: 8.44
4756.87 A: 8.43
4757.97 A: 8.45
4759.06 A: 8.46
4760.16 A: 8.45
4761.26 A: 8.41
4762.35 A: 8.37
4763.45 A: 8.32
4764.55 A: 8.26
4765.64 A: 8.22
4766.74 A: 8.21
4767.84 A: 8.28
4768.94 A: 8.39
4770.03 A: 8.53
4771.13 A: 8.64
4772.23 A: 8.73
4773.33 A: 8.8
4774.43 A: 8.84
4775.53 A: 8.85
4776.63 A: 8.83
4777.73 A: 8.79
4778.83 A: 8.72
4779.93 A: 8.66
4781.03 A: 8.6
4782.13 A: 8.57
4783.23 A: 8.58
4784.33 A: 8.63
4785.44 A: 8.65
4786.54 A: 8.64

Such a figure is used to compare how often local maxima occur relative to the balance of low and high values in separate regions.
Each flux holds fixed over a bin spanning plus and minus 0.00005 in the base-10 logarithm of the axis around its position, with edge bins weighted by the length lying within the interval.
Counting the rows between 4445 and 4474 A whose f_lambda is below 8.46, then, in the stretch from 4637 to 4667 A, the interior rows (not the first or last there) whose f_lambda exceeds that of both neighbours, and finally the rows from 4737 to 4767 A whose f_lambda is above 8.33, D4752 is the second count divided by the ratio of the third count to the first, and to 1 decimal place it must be 3.4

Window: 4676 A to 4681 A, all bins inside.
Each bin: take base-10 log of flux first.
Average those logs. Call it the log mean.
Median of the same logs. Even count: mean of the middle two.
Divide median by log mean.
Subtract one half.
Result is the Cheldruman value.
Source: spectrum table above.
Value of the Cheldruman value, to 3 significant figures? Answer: 0.498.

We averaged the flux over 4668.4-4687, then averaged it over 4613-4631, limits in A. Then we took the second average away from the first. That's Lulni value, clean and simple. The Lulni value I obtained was -0.4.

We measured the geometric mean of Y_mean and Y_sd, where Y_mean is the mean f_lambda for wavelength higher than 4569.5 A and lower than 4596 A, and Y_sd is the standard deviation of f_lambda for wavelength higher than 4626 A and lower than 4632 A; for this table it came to 1.0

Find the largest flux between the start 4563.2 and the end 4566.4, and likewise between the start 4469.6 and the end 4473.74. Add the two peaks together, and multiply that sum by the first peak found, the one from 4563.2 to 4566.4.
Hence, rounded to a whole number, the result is 149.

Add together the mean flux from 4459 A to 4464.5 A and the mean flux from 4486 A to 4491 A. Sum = 16.0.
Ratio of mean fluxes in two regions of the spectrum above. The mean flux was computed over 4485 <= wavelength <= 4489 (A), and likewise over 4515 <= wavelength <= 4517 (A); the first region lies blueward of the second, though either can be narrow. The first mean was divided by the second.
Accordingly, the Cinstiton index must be 0.97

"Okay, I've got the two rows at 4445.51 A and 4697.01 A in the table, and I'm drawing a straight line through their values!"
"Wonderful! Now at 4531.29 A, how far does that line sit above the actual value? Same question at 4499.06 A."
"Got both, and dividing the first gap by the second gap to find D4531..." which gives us -2.2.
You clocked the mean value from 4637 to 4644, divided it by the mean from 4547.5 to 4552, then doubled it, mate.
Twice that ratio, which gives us 2.10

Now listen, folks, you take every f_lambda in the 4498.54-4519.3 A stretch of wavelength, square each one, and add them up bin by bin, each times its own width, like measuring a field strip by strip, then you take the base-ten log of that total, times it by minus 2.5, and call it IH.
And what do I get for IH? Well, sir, -8.02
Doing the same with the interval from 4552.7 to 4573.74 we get -7.98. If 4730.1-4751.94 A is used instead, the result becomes -8.01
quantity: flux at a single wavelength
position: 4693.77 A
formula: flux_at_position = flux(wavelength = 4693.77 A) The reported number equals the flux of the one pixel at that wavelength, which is 8.59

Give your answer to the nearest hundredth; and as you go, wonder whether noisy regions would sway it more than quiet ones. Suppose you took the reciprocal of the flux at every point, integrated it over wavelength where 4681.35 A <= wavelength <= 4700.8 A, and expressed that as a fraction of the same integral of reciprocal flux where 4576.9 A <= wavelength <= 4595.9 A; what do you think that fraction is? 1.02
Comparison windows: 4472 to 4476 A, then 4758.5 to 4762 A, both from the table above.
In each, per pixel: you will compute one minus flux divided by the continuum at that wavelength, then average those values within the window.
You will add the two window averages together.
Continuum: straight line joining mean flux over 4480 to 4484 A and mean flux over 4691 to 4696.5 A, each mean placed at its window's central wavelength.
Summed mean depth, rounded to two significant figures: -0.030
